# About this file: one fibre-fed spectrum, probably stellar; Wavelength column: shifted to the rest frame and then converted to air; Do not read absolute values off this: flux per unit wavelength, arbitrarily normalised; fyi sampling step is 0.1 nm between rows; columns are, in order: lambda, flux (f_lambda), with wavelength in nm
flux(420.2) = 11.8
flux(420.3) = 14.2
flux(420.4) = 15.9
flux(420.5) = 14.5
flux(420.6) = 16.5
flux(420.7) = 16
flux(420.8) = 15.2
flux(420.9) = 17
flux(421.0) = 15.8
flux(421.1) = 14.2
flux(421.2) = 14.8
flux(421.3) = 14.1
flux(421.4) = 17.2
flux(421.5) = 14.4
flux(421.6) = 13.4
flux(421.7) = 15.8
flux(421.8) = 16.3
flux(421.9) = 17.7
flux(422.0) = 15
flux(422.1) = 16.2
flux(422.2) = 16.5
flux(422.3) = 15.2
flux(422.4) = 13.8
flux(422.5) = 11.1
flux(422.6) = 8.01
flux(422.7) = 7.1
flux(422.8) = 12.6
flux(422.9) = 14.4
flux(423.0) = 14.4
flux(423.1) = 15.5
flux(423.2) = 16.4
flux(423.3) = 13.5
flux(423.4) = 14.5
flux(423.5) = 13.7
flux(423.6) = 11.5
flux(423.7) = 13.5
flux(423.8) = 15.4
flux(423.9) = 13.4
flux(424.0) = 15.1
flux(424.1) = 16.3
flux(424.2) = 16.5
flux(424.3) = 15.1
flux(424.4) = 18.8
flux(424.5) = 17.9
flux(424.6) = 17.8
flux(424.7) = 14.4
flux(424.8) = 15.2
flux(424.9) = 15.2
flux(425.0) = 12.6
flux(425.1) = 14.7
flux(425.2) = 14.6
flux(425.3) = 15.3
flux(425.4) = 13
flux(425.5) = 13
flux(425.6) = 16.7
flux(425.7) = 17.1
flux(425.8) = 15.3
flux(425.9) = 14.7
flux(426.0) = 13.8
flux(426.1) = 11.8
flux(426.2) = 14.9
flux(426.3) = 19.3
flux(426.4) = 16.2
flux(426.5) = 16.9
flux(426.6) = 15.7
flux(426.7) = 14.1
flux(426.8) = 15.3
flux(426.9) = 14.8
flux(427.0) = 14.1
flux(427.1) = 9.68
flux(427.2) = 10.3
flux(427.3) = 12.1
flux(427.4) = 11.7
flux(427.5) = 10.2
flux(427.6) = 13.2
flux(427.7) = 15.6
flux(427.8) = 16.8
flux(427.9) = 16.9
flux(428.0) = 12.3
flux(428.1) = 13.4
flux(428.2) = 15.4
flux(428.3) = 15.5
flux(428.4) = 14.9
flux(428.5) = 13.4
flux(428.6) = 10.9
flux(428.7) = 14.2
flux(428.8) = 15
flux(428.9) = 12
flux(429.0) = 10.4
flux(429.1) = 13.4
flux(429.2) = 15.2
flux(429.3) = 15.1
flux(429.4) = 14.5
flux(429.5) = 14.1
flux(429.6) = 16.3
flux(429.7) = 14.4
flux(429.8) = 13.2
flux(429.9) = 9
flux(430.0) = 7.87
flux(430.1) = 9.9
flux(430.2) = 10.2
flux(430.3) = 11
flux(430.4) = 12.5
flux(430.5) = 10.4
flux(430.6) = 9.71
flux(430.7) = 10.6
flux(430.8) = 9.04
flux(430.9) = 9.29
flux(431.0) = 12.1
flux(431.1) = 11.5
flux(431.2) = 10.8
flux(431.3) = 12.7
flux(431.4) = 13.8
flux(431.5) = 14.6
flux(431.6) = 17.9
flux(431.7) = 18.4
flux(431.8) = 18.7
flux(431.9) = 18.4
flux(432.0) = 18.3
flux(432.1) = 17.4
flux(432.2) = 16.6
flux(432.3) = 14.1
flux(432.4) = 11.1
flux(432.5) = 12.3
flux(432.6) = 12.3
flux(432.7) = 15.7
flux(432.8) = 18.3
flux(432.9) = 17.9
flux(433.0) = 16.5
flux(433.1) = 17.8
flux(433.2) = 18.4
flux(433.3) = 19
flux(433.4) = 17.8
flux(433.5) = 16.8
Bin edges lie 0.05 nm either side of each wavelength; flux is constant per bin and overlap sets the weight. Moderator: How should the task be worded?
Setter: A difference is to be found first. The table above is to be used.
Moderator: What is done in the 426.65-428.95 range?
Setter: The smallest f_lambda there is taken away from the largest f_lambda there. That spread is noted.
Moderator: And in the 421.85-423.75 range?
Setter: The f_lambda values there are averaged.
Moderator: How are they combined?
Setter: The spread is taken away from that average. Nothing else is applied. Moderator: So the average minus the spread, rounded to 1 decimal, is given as 6.5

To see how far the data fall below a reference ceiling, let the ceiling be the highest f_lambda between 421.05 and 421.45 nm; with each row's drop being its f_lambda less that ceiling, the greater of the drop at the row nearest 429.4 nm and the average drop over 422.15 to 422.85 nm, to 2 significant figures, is -2.7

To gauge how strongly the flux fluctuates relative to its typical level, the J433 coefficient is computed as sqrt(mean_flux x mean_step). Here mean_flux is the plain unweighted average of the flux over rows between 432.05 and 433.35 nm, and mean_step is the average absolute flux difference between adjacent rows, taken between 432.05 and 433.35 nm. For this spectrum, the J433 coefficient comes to 4.9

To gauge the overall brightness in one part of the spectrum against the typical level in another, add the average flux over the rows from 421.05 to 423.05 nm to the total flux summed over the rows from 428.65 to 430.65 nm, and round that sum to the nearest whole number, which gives 262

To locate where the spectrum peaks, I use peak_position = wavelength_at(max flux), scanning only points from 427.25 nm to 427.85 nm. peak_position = 427.8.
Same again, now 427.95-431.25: 429.6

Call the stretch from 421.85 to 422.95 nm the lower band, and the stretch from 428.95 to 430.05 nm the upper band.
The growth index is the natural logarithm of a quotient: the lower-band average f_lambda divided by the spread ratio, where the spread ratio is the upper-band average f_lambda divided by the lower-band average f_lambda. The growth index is 2.63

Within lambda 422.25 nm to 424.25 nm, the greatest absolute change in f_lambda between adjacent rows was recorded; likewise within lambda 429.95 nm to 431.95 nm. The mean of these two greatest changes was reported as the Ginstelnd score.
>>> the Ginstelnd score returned 4.4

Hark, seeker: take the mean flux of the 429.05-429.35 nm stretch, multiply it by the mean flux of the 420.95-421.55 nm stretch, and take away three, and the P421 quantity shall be 217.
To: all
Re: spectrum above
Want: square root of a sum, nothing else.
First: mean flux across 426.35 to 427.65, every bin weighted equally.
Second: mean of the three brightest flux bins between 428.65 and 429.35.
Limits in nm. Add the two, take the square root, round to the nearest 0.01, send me 5.34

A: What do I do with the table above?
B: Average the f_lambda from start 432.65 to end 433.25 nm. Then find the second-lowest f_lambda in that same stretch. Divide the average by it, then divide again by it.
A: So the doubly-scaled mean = 0.064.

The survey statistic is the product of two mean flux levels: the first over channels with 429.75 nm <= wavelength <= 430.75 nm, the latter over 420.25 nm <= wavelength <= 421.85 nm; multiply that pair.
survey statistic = 160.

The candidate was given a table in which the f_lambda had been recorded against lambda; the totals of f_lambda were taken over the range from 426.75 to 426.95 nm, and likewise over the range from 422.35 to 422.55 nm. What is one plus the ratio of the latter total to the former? 1.8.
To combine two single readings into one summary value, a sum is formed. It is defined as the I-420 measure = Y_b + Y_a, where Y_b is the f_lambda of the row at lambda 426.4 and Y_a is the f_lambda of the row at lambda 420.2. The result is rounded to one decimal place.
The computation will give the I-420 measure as 28.0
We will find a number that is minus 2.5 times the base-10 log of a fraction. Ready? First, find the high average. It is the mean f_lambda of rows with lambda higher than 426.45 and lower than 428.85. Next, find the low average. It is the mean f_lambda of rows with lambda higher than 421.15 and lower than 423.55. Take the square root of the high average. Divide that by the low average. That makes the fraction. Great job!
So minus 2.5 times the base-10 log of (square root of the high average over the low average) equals 1.46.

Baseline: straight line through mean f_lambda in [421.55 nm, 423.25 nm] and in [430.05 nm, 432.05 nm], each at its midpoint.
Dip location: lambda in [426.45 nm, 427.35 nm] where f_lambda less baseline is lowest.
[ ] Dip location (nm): 427.1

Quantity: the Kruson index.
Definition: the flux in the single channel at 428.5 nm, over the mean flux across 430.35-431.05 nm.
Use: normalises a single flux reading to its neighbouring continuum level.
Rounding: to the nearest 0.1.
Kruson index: 1.3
